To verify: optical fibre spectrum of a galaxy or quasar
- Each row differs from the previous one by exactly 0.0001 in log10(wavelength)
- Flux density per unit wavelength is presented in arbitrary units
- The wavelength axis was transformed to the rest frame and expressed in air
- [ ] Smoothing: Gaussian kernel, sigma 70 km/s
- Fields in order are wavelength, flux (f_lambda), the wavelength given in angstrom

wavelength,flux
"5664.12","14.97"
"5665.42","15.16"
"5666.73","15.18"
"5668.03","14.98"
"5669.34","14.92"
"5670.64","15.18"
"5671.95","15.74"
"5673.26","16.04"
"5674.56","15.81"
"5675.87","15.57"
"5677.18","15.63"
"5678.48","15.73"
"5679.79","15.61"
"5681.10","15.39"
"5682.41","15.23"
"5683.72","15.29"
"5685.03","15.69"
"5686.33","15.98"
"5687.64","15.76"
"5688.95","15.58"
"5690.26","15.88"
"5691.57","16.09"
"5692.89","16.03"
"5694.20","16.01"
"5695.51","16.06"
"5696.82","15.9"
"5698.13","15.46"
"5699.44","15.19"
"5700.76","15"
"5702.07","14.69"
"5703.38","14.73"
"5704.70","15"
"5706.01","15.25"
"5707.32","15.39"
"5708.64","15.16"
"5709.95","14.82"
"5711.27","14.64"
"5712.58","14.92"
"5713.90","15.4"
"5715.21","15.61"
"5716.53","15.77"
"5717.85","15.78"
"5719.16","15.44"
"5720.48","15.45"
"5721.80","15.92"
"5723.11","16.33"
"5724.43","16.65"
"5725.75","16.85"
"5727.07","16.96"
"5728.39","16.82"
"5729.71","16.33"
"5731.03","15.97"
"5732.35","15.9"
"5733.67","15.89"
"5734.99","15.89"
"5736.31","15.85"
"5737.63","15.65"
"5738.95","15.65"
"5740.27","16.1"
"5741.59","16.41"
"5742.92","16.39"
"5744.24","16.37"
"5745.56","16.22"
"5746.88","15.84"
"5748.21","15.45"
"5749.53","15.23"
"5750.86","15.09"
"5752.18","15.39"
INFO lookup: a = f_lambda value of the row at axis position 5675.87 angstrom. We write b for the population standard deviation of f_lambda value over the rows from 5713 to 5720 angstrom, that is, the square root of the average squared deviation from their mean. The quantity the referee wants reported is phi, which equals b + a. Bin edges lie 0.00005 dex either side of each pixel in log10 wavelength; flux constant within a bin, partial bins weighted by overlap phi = 15.7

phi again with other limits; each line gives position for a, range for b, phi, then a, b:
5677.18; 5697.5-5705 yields 15.9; 15.63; 0.26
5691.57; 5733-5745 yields 16.4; 16.09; 0.29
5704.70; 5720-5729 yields 15.5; 15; 0.52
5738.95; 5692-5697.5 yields 15.7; 15.65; 0.06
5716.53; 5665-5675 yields 16.2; 15.77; 0.40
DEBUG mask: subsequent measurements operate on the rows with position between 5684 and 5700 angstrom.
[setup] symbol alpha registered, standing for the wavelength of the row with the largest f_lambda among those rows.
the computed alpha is 5691.57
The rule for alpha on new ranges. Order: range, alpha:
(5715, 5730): 5727.07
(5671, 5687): 5673.26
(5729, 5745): 5741.59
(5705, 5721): 5717.85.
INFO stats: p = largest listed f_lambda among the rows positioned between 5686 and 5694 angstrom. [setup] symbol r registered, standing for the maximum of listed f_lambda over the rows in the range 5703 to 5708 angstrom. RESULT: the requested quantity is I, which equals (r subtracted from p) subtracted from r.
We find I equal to 14.7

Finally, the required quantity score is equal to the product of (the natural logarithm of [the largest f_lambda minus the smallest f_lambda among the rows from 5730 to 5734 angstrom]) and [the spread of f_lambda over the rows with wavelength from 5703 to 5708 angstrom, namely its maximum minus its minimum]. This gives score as -1.7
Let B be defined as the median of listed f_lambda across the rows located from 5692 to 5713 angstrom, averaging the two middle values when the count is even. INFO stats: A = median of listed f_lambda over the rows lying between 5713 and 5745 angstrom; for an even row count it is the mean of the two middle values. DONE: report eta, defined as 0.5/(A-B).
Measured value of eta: 0.7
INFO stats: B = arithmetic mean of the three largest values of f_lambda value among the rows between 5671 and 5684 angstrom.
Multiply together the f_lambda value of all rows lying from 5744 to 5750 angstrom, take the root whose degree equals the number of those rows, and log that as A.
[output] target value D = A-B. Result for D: -0.05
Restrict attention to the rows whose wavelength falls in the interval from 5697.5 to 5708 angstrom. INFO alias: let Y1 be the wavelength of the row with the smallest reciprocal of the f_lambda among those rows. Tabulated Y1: 5698.13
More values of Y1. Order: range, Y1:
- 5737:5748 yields 5741.59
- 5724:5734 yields 5727.07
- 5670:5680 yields 5673.26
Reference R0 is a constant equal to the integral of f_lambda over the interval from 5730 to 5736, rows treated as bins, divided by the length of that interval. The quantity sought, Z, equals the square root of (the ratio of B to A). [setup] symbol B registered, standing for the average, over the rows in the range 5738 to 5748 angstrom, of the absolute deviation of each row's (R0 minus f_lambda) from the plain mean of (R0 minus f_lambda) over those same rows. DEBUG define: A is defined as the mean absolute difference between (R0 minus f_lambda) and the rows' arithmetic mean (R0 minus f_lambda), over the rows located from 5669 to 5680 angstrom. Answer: 1.0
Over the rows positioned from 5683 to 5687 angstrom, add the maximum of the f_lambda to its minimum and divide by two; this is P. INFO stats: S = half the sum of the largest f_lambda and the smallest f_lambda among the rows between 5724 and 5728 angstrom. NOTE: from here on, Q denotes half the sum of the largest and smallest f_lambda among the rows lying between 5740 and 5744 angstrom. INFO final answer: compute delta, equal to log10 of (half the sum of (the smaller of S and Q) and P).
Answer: 1.20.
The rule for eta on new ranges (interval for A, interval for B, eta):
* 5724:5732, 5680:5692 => 0.5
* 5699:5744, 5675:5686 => 4.2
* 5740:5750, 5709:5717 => 0.5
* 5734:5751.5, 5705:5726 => 1.2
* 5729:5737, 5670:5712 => 1.6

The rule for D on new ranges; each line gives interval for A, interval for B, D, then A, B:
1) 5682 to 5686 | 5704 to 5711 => 0.14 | 15.4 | 15.3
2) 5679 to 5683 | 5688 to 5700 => -0.65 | 15.4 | 16.1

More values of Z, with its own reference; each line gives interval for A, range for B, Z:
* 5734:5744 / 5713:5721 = 0.7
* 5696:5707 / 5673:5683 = 0.8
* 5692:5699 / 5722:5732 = 1.3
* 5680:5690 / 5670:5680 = 0.9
